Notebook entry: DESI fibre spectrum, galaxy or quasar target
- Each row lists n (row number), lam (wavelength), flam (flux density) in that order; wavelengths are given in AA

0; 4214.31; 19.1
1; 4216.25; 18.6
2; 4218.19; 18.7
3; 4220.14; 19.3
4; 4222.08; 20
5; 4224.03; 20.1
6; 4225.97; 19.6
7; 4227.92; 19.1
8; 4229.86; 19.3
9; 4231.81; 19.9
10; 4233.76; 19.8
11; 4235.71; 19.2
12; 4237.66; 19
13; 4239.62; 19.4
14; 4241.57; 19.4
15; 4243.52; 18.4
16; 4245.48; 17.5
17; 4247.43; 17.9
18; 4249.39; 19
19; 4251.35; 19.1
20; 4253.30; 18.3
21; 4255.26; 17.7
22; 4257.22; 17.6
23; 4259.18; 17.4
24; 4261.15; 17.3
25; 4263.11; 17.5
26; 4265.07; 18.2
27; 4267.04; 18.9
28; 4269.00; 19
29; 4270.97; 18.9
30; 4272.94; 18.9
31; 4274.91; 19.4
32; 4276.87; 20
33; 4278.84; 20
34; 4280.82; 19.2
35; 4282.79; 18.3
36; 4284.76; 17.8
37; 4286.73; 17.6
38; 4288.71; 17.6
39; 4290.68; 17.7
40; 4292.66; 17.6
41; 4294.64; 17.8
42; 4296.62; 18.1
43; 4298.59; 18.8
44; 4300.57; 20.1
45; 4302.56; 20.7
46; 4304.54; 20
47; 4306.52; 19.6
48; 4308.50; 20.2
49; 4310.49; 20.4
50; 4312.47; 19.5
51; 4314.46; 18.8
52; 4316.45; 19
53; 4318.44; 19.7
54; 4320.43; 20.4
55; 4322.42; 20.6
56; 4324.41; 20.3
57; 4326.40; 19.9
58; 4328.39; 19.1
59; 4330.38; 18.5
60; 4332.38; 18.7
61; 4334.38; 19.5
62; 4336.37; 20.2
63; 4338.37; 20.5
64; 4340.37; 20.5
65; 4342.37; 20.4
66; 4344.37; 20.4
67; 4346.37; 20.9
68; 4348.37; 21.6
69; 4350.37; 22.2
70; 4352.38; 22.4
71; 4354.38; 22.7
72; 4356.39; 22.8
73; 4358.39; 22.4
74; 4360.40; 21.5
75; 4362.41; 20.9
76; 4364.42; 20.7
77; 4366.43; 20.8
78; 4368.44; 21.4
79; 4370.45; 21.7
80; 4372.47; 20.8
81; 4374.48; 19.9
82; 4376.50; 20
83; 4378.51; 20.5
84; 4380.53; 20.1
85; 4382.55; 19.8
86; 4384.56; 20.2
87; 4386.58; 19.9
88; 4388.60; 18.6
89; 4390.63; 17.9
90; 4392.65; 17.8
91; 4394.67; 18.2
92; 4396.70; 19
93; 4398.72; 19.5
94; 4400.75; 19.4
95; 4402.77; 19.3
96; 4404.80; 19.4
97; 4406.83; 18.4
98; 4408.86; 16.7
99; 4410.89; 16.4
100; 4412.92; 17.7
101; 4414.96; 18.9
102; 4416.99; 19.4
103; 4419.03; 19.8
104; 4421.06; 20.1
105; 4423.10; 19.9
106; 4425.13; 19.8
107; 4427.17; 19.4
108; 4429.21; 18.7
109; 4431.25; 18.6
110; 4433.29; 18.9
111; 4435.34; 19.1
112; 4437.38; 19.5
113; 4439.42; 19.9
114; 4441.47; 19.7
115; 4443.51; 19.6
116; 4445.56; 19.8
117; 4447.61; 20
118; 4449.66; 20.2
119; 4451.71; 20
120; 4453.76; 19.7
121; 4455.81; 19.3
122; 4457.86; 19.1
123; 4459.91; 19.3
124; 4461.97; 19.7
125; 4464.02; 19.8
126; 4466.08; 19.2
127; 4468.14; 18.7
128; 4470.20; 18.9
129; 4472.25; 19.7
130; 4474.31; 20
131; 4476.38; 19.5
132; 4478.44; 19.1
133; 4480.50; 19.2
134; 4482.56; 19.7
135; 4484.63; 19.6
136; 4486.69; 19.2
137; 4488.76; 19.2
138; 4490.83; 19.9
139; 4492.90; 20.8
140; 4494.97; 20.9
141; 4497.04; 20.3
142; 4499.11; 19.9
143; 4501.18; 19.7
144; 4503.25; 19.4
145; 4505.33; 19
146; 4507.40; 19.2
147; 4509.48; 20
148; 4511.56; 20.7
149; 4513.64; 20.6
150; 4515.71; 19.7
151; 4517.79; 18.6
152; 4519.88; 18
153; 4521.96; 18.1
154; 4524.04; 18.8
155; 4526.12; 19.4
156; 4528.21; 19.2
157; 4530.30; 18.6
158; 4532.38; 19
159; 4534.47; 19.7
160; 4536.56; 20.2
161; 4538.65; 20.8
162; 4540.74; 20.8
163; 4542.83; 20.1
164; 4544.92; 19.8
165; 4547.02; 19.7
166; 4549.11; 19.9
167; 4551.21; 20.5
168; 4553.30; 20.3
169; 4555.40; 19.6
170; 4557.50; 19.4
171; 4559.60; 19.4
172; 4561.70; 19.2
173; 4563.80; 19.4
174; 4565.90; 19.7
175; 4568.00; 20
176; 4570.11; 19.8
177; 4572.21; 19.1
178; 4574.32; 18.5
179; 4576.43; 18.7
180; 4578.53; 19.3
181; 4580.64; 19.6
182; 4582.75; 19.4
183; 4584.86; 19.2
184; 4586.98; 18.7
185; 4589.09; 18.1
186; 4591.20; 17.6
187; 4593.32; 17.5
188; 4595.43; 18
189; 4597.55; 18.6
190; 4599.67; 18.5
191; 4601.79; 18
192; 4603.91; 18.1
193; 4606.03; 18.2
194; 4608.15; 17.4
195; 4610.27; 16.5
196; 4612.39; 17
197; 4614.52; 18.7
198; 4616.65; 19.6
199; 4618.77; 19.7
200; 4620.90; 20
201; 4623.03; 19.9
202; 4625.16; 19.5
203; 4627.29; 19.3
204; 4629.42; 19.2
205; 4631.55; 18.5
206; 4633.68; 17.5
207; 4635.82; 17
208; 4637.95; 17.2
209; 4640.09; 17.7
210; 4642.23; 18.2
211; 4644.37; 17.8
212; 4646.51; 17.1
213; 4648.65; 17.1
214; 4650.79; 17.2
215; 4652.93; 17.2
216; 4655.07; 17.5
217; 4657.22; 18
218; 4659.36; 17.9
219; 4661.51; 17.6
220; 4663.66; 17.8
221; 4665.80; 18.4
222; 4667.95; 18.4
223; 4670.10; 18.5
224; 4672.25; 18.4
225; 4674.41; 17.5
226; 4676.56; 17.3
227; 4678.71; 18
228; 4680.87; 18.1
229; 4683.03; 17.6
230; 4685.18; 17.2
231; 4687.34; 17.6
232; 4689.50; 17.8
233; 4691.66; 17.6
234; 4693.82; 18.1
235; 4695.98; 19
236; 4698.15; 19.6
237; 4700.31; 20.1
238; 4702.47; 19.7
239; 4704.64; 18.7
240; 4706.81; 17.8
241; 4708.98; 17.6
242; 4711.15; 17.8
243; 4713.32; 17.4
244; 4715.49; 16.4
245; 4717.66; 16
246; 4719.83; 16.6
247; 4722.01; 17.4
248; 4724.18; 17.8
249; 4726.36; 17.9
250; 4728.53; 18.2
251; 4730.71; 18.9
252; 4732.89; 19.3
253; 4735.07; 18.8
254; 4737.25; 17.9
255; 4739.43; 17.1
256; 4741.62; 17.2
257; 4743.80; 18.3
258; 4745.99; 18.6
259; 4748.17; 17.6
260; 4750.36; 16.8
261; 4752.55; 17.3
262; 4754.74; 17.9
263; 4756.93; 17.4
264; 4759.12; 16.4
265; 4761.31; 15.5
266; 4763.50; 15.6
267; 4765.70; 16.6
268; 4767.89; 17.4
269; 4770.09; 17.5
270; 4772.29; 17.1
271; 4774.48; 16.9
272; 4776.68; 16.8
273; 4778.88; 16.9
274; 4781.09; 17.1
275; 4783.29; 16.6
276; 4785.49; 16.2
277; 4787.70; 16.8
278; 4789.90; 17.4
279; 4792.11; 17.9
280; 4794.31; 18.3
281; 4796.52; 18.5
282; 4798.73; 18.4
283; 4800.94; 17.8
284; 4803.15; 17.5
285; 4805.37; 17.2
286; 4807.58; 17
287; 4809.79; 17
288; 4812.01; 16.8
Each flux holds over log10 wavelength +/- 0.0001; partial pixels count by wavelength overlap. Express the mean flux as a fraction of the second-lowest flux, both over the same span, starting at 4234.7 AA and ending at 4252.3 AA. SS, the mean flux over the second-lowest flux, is 1.05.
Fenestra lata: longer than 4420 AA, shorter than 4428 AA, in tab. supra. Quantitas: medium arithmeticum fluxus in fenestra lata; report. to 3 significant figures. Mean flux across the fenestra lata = 19.8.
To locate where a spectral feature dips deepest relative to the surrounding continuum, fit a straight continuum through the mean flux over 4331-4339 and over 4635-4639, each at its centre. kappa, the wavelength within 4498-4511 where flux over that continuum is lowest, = 4505.33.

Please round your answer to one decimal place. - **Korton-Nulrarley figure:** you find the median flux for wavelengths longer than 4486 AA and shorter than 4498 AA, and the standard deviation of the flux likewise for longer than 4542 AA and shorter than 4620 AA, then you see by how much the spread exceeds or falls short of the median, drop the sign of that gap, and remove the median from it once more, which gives -1.0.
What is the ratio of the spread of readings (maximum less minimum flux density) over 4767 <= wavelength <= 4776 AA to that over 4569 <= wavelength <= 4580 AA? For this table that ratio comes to 0.46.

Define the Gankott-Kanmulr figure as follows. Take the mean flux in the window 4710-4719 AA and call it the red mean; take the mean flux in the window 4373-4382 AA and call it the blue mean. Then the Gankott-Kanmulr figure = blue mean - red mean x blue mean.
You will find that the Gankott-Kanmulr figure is -320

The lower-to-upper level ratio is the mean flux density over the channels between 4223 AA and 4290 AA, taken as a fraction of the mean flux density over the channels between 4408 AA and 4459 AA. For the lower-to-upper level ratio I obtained 0.97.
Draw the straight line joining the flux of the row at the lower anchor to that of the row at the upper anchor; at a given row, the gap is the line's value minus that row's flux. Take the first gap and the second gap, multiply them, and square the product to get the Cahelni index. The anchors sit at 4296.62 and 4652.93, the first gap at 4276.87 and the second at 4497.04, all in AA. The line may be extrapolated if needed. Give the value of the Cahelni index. 25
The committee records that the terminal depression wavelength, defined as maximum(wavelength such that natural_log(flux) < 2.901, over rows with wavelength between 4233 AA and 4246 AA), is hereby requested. 4245.48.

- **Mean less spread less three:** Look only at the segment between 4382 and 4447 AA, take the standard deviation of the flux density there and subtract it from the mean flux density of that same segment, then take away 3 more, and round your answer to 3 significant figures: 15.1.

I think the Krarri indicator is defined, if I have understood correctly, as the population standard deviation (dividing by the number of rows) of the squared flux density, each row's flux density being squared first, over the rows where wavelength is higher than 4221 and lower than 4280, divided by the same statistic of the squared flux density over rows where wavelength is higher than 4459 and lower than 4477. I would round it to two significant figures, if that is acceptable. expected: 2.0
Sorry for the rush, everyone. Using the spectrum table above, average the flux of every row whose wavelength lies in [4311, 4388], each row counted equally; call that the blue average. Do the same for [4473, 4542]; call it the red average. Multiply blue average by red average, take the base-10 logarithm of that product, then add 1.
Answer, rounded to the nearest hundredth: 3.60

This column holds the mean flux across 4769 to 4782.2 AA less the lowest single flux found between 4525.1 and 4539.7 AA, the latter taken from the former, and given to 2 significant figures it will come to -1.6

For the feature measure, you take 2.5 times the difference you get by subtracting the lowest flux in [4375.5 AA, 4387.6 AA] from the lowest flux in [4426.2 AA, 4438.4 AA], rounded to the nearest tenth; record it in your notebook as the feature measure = -3.0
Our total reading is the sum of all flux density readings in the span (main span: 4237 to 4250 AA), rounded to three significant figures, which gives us 131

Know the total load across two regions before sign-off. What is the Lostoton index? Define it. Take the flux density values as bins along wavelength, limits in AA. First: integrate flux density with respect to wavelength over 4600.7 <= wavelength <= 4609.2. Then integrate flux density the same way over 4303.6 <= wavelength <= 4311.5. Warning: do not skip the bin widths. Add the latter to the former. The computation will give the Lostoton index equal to 311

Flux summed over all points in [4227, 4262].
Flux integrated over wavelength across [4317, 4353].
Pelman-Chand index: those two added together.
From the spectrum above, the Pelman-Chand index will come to 1066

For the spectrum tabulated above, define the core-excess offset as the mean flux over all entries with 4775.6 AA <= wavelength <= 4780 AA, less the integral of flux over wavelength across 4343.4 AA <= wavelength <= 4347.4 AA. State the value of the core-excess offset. -66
